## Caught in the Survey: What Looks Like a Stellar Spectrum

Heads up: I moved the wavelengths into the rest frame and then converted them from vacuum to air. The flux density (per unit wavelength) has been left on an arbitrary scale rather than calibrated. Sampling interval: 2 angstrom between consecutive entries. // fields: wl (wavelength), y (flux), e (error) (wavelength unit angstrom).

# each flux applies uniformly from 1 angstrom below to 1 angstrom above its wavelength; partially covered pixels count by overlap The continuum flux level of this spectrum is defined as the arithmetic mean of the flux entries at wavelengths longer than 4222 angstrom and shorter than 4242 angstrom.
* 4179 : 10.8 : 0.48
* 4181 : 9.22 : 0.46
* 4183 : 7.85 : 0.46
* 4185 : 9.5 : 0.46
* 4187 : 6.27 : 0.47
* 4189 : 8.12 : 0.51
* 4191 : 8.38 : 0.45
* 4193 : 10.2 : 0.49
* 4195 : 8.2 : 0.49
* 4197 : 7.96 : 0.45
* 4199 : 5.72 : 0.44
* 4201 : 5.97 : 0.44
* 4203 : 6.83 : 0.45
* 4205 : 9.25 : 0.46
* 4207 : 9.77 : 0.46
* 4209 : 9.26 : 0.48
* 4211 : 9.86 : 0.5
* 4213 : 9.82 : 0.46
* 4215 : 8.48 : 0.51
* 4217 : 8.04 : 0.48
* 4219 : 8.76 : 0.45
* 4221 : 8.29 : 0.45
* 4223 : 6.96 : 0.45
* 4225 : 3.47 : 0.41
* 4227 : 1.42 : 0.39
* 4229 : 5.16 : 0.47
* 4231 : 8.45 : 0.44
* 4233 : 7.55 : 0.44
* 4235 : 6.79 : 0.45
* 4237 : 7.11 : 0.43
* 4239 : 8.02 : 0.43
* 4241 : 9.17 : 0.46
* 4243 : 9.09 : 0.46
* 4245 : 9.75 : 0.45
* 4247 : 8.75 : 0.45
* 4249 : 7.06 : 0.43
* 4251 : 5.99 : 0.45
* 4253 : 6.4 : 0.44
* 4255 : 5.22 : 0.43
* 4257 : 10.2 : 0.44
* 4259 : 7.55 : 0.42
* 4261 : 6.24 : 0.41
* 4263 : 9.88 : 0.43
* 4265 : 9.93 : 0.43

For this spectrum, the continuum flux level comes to 6.4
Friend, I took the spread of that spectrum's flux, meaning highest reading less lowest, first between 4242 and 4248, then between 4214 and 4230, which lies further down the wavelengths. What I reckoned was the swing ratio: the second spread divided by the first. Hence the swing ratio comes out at 7.3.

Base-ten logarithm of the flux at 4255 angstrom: 0.72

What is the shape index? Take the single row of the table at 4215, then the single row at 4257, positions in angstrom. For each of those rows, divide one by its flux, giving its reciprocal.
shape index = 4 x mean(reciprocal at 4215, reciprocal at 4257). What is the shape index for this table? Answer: 0.43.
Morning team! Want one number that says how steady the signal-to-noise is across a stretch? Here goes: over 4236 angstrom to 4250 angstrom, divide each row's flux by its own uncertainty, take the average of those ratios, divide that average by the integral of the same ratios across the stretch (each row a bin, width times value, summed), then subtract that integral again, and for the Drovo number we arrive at -265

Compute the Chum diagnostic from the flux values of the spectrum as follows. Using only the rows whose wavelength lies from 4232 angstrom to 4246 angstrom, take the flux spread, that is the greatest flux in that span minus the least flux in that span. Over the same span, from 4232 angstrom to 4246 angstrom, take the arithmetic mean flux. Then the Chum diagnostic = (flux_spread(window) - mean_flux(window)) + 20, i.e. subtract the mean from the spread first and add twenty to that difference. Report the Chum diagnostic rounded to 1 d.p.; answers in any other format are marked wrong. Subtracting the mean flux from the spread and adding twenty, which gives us 14.7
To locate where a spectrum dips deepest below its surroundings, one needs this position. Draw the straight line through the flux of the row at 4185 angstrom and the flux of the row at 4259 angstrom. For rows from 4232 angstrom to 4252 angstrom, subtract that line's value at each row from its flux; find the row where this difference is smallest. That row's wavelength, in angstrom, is 4251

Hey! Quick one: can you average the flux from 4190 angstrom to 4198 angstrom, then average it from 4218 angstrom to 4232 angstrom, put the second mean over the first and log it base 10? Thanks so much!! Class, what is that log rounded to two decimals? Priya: -0.16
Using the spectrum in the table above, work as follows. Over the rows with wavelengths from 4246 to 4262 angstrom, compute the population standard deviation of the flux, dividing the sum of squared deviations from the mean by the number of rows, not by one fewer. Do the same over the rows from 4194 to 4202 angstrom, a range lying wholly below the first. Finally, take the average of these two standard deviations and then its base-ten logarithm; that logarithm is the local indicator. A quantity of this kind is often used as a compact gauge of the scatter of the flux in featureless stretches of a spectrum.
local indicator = 0.12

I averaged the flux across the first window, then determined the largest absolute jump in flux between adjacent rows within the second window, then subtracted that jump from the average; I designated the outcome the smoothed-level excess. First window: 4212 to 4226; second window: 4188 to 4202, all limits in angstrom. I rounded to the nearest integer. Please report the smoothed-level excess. 5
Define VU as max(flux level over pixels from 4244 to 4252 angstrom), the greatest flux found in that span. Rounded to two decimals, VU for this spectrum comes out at 9.75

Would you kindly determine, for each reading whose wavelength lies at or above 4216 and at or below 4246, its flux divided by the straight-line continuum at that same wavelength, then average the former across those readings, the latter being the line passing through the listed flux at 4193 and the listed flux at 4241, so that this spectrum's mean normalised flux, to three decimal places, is 0.769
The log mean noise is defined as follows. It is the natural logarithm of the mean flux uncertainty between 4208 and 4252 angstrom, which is -0.79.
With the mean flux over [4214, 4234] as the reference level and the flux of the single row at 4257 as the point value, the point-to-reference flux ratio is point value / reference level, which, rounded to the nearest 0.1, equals 1.5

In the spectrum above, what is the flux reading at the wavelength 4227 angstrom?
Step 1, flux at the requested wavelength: 1.42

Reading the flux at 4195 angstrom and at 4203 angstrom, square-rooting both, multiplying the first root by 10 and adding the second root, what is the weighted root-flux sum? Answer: 31.2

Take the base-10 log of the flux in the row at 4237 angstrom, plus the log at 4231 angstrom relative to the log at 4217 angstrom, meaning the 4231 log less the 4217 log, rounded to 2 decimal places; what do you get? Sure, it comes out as 0.87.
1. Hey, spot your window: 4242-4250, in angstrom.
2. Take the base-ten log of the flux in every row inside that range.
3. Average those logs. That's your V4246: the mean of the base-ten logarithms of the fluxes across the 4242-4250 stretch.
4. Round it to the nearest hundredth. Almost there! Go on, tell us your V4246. 0.93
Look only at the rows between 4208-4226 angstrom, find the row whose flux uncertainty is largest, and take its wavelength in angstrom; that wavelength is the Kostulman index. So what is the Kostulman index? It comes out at 4215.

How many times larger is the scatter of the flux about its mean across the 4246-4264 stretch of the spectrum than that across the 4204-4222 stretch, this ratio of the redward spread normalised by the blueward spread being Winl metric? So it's 2.54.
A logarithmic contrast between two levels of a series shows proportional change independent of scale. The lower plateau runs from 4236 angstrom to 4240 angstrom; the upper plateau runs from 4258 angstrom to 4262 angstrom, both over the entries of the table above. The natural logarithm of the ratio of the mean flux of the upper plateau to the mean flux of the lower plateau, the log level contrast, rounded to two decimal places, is -0.09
